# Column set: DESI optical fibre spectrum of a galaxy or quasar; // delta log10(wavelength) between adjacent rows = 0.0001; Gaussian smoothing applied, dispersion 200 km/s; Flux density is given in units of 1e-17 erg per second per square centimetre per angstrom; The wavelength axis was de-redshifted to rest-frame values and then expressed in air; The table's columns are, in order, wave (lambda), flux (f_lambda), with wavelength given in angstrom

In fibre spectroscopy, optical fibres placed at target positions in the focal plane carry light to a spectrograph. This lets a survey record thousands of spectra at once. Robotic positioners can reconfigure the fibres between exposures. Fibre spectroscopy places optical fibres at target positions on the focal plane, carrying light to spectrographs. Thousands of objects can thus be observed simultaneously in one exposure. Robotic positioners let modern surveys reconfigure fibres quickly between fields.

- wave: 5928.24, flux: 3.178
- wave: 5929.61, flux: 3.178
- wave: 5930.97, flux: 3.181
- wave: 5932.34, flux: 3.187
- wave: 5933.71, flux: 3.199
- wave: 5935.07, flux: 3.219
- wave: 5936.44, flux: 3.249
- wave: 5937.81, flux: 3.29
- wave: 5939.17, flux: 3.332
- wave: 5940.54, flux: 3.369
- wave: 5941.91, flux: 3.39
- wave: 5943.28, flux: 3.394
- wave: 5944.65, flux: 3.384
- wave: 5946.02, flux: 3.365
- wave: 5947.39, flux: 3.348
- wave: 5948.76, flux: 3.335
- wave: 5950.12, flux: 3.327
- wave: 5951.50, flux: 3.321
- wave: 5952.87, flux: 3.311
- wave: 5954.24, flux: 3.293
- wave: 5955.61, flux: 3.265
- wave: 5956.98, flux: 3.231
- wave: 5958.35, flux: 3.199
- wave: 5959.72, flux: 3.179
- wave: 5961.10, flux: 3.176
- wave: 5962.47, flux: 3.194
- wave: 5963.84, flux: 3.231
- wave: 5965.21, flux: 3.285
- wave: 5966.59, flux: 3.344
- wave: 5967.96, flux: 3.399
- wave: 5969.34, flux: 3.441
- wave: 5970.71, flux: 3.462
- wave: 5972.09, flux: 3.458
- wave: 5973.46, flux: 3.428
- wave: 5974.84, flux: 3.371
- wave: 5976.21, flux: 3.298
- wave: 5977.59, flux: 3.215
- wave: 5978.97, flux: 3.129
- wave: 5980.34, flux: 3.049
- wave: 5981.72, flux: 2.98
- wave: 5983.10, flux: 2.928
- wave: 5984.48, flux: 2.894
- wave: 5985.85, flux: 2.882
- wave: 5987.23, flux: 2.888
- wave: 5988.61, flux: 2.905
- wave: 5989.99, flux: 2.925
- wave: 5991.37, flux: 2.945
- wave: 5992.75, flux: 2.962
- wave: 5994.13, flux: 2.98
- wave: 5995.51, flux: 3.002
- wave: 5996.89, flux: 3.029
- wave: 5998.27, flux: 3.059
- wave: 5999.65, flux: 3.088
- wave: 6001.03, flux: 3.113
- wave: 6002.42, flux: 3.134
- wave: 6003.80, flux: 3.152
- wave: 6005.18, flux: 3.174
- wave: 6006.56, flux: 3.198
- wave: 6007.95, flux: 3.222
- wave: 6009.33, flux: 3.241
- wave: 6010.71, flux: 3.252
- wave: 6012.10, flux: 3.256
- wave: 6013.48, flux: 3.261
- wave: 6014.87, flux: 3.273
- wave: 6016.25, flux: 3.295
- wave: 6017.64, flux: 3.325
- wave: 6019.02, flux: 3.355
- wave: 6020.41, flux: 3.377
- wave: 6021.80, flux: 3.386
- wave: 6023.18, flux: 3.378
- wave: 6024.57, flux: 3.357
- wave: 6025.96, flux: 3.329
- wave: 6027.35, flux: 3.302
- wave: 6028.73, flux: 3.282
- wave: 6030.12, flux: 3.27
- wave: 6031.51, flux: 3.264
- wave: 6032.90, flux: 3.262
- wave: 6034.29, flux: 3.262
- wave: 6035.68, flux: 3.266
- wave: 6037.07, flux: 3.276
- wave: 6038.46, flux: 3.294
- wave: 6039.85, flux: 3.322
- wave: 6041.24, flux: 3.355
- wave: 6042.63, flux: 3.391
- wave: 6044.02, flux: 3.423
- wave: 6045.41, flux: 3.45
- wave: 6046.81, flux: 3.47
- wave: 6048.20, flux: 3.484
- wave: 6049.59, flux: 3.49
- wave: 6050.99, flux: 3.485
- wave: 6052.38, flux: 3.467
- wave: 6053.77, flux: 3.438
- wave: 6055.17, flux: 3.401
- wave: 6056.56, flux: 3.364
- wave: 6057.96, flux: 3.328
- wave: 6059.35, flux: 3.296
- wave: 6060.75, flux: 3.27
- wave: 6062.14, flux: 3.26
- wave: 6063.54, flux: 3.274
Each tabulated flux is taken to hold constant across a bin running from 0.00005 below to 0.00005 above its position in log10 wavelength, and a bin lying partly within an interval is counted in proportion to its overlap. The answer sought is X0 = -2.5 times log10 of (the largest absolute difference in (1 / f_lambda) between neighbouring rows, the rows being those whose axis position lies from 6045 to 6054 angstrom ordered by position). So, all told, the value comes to 6.5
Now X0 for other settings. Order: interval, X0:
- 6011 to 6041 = 6.4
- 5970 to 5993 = 5.2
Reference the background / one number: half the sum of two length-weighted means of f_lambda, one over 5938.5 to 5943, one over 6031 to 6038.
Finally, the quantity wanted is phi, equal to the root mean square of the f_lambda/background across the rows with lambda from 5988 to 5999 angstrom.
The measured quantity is 0.90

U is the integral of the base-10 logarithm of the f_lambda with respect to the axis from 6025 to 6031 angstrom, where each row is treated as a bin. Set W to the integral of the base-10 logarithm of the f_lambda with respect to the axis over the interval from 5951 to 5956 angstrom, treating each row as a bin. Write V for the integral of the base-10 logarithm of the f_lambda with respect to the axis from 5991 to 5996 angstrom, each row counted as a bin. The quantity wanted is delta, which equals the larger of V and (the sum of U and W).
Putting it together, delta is 5.70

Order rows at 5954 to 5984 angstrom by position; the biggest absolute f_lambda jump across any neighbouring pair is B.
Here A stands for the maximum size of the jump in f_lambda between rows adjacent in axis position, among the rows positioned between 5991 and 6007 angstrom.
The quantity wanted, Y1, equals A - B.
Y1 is -0.056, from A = 0.030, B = 0.086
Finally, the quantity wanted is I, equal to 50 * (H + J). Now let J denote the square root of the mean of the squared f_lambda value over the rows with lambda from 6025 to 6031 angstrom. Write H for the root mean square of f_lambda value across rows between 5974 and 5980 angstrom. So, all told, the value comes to 328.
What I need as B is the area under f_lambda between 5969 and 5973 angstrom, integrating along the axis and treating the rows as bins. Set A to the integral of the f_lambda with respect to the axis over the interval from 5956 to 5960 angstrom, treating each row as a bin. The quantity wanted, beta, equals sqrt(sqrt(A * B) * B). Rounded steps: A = 12.9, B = 13.83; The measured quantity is 13.6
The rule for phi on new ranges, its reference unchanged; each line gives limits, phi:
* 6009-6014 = 0.98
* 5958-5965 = 0.96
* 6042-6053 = 1.04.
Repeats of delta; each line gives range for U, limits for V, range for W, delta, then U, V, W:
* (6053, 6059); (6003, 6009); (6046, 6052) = 6.42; 3.2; 3.02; 3.2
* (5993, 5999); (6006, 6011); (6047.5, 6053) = 5.86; 2.9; 2.54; 3.0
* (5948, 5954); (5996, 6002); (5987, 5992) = 5.45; 3.1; 2.92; 2.3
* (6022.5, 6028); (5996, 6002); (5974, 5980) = 5.94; 2.9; 2.92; 3.1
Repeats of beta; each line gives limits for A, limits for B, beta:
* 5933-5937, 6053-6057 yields 13.4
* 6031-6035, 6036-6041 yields 15.6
